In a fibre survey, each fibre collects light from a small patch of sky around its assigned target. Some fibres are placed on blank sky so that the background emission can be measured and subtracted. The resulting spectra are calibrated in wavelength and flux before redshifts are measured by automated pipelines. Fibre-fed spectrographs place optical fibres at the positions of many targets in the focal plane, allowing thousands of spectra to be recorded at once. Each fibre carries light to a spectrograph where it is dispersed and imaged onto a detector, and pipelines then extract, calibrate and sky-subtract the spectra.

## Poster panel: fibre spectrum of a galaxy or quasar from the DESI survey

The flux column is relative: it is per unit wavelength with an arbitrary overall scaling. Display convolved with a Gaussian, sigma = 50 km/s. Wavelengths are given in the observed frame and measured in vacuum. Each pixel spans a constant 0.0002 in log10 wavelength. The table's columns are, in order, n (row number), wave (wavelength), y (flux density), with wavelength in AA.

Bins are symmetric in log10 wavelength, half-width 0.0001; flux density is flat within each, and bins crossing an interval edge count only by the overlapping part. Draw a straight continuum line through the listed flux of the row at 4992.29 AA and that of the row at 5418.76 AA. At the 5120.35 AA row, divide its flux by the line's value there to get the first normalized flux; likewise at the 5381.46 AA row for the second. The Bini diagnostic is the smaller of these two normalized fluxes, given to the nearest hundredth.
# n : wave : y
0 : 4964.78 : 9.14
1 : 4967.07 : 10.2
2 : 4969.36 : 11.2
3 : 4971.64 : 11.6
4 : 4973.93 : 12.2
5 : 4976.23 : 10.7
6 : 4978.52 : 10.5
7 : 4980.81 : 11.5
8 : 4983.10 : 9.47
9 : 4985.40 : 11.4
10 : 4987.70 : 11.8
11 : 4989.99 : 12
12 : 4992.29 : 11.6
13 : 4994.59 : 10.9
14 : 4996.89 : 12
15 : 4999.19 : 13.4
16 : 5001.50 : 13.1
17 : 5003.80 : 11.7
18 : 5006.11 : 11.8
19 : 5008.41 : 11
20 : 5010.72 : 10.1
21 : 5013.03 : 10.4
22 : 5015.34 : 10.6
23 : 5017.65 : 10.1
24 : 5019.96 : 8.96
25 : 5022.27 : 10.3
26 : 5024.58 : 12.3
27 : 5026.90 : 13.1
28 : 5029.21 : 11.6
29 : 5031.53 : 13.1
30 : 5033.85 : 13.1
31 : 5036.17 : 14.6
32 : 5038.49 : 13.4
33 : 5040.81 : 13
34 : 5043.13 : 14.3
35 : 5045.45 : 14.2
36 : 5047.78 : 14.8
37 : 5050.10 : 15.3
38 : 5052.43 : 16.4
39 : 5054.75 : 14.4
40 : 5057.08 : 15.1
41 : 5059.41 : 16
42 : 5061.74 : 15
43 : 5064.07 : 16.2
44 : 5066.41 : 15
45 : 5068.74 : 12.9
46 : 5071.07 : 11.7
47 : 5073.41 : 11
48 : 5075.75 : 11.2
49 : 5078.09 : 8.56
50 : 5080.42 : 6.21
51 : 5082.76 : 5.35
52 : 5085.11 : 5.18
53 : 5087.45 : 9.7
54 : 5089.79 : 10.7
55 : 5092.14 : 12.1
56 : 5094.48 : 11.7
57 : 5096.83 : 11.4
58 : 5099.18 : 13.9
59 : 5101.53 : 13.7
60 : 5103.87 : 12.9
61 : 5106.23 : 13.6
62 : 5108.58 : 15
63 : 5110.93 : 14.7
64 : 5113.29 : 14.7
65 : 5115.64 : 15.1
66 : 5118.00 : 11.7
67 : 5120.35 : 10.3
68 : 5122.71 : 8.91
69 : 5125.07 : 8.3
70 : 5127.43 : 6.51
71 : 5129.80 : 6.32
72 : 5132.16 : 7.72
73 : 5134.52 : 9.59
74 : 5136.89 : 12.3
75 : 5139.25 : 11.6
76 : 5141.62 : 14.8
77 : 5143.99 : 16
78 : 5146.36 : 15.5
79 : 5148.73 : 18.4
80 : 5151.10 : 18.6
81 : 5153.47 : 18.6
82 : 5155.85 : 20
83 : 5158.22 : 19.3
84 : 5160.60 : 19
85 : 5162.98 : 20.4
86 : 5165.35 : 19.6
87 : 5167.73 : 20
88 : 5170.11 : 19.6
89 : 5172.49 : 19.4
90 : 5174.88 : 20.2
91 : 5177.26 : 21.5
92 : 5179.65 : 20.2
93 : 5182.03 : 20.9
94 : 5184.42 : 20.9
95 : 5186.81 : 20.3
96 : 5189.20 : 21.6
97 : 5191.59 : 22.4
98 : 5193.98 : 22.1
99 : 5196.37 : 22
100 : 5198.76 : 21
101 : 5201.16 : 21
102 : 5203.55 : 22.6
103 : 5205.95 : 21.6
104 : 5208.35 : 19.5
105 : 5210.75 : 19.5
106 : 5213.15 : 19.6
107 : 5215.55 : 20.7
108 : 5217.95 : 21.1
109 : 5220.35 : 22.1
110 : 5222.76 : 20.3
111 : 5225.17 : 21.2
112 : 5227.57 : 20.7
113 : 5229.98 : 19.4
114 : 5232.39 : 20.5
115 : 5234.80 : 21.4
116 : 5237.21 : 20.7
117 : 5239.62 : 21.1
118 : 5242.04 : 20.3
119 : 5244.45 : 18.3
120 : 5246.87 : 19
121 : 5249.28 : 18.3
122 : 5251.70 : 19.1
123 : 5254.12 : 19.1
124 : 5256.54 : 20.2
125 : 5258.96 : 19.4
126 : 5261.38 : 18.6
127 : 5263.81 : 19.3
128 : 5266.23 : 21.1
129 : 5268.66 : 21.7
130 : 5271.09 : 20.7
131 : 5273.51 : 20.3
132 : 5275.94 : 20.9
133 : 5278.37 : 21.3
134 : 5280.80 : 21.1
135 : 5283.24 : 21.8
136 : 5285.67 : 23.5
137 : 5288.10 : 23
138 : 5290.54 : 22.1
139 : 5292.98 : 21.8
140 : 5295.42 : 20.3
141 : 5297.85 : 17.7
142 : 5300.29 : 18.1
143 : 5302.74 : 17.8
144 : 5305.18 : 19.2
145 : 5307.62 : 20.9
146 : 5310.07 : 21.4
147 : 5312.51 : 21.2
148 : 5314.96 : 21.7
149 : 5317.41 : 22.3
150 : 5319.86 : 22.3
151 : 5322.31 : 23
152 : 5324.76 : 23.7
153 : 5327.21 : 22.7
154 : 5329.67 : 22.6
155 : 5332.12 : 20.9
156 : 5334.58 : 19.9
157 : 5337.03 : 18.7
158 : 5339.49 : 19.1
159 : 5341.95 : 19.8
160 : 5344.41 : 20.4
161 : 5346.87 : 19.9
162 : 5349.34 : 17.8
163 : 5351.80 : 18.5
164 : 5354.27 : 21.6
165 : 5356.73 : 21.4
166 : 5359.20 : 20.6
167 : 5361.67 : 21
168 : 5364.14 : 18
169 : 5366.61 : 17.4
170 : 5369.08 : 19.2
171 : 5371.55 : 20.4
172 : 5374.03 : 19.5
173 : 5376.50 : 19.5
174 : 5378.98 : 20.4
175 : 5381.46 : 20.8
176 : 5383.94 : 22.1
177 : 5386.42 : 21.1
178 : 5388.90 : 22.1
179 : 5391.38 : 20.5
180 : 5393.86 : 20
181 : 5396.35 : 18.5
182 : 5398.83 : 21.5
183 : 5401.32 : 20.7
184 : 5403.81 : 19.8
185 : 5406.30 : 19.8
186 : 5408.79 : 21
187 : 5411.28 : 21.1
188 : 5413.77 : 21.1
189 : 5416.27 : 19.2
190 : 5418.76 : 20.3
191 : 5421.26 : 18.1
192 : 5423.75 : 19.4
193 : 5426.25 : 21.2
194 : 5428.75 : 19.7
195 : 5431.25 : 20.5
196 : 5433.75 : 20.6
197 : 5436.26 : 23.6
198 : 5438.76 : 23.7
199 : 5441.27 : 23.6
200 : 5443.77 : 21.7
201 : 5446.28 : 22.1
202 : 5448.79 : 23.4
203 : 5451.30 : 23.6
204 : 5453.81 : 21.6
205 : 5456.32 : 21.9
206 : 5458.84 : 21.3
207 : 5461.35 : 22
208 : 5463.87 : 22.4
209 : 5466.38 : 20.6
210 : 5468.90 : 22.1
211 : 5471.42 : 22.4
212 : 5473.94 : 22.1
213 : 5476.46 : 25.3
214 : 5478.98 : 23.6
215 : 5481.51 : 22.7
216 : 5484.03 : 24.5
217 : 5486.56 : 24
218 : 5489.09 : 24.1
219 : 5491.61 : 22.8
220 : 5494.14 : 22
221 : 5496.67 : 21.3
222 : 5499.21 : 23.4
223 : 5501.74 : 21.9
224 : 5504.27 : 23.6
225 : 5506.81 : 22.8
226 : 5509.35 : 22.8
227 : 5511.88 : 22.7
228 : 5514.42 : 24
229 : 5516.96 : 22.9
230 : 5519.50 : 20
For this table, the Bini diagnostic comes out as 0.72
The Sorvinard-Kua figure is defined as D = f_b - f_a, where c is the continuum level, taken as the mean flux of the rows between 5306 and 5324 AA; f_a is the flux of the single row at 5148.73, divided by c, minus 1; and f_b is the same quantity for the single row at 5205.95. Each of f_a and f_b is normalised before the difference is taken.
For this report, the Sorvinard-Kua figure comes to 0.15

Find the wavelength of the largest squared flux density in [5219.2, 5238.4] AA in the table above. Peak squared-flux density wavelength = 5220.35 AA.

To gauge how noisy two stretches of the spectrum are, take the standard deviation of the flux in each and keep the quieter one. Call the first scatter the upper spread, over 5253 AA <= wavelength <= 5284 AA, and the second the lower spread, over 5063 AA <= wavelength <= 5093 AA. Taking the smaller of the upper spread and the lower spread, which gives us 1.0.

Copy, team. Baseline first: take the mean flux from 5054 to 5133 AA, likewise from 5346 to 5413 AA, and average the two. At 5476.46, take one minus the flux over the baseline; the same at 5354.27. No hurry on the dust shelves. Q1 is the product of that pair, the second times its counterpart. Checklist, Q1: 0.2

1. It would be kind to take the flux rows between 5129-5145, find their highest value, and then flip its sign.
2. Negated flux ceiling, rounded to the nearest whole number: -16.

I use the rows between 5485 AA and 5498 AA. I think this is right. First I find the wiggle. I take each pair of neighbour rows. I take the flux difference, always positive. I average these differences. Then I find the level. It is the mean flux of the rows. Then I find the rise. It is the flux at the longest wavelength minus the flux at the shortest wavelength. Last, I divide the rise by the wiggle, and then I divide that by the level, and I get -0.2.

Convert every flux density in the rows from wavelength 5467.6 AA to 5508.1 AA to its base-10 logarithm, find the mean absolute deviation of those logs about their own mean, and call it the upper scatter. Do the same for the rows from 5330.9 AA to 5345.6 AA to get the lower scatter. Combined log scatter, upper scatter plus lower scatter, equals 0.030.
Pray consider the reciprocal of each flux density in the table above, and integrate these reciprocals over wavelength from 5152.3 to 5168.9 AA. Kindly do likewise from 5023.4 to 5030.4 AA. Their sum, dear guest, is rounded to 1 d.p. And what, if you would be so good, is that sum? 1.4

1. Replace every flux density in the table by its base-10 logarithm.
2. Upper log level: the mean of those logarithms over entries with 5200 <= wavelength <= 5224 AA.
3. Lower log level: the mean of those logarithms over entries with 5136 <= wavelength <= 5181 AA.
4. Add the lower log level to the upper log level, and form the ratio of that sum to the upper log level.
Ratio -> 1.95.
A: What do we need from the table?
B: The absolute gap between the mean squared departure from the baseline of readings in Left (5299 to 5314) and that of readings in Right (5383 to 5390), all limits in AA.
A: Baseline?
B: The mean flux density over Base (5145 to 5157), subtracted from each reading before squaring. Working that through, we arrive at 8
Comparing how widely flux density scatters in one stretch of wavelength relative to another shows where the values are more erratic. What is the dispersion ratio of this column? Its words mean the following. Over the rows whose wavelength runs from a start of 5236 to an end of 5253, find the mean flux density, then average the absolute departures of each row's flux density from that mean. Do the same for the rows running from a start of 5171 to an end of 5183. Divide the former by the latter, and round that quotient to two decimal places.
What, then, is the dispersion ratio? 1.63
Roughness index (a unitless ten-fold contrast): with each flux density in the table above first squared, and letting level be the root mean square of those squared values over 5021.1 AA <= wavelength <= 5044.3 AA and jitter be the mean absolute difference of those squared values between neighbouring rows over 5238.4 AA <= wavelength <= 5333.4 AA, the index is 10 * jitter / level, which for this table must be 2.0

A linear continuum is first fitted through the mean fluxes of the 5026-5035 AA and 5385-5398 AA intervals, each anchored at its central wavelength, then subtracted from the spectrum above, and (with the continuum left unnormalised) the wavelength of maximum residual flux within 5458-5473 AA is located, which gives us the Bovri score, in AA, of 5463.87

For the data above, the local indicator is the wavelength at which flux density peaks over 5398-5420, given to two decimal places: 5398.83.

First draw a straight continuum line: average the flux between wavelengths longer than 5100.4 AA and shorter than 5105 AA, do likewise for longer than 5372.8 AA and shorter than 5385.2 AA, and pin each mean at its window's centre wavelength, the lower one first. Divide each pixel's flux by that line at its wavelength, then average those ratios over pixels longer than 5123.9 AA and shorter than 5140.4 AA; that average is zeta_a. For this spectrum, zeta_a 0.63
